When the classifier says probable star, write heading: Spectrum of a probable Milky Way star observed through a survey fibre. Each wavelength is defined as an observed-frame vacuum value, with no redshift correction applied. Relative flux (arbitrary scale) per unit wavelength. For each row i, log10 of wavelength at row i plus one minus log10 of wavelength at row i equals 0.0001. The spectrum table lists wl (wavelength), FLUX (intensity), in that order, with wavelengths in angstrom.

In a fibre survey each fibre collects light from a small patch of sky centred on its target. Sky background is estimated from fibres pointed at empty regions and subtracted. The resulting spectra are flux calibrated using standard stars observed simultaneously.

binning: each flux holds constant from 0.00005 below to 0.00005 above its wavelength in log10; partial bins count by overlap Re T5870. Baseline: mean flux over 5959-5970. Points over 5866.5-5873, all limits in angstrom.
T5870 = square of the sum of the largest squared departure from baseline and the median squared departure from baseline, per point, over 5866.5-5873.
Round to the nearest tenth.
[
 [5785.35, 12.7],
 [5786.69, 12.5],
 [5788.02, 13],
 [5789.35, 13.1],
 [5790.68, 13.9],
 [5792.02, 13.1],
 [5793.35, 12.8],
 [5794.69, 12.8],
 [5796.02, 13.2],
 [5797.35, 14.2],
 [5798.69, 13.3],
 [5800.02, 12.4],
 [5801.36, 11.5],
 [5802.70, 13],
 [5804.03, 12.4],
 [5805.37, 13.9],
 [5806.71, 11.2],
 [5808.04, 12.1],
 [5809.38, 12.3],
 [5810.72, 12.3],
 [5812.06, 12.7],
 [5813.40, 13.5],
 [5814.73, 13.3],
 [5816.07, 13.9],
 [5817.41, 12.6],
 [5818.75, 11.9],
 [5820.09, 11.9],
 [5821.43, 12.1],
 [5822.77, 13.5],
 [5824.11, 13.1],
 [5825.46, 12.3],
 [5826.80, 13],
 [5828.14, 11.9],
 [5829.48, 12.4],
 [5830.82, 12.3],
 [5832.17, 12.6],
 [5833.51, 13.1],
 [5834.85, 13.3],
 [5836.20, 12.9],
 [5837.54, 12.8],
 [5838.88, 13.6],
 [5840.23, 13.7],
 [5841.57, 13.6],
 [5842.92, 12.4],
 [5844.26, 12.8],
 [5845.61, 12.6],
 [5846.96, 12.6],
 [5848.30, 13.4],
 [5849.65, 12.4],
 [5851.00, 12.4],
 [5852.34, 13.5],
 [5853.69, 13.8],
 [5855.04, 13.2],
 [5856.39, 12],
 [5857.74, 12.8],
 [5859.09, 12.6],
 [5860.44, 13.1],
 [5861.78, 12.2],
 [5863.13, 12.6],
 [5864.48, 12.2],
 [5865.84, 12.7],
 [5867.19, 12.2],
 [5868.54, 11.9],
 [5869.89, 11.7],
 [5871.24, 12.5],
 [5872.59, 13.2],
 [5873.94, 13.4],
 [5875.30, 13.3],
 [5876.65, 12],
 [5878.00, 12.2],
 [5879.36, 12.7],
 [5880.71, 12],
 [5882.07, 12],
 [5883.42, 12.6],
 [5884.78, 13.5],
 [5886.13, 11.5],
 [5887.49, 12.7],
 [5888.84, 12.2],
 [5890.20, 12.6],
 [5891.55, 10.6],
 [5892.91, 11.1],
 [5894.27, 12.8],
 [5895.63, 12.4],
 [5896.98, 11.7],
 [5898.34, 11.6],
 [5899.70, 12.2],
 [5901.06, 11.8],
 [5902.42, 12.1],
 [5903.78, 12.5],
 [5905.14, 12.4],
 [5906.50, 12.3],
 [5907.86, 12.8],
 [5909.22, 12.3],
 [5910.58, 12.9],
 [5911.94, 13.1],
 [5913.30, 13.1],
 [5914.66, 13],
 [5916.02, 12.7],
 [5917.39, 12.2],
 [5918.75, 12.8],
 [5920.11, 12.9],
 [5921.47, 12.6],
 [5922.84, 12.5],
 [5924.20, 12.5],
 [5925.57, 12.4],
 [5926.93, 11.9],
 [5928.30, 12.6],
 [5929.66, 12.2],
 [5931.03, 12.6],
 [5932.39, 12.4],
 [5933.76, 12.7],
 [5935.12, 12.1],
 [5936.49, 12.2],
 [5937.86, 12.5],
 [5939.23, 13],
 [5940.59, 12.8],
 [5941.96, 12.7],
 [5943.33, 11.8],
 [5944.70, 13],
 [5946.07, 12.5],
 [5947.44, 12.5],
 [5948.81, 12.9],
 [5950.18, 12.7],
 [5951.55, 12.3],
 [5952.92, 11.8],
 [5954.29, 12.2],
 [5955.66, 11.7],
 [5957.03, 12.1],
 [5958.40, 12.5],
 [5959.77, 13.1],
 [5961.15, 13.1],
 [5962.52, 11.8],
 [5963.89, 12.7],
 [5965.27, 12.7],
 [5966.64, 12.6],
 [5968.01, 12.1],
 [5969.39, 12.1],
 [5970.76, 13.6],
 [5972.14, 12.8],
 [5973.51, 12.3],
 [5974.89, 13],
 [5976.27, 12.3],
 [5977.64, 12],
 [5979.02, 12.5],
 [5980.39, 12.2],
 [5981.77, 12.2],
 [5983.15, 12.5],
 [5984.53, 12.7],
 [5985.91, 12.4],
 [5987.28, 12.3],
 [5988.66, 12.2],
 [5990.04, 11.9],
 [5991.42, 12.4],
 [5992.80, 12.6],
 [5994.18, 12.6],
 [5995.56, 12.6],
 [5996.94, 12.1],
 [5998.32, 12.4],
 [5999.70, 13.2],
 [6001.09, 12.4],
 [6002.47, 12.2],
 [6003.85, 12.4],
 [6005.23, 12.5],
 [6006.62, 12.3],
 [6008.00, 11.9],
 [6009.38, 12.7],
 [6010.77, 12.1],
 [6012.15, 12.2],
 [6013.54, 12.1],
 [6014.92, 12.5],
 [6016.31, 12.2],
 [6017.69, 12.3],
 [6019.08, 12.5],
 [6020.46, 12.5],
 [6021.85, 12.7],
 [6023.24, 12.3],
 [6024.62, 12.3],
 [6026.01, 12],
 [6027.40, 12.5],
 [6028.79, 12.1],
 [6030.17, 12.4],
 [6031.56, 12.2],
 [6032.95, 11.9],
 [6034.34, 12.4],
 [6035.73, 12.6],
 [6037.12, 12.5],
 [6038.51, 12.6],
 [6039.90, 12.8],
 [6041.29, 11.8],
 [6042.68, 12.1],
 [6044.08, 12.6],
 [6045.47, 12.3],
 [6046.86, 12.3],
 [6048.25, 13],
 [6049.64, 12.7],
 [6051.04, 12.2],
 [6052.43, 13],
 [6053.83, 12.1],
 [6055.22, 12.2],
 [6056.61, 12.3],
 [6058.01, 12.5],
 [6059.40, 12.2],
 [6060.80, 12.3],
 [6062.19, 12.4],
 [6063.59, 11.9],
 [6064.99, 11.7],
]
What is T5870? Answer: 1.1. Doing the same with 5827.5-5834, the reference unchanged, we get 0.2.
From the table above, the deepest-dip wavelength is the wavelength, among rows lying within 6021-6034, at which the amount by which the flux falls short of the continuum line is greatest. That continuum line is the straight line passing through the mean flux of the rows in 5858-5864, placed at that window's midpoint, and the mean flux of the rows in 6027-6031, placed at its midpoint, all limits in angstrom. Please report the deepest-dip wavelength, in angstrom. 6032.95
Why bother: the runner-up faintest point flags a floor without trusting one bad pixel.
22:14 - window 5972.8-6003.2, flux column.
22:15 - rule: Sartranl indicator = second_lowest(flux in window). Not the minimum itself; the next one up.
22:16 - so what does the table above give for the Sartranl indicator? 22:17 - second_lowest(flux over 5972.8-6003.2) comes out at 12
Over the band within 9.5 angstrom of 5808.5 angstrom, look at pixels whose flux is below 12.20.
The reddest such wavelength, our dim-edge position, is 5808.04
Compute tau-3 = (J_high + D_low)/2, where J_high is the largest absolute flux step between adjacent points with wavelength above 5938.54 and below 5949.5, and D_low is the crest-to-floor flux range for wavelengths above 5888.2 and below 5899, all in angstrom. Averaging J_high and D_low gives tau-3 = 1.70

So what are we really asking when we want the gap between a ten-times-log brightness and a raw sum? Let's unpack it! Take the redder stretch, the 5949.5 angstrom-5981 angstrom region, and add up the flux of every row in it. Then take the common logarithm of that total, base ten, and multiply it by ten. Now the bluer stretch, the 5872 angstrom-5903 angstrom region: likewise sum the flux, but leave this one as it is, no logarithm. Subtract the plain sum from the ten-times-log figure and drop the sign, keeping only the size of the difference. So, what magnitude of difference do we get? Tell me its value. 258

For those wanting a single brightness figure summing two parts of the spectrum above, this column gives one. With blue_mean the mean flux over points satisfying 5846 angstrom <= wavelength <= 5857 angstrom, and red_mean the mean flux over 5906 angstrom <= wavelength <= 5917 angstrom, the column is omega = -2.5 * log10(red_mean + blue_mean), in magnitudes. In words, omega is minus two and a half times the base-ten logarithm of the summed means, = -3.52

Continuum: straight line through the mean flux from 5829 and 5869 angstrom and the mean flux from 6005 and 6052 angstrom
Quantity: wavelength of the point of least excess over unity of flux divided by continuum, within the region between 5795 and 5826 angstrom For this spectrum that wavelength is 5806.71 angstrom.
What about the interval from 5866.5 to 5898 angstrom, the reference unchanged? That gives 5891.55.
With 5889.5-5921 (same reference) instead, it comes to 5891.55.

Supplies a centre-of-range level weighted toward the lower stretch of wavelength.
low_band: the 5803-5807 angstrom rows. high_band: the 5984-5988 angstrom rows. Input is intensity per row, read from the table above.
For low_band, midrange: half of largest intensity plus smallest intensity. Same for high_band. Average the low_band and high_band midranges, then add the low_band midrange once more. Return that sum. 25.1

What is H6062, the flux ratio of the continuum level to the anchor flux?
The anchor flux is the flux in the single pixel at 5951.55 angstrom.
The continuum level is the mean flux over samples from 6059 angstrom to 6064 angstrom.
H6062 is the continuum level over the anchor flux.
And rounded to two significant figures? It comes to 0.99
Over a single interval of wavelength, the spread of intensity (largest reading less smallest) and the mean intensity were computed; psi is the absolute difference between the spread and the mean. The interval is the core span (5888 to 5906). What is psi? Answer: 9.8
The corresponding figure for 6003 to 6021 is 11.5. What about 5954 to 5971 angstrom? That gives 10.6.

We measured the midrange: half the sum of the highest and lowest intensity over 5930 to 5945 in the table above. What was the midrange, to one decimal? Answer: 12.4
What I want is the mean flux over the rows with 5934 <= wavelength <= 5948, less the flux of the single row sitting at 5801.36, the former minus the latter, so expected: 1.0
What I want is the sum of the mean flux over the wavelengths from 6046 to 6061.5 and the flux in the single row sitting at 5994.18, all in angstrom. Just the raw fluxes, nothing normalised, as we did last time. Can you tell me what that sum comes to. 25.0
